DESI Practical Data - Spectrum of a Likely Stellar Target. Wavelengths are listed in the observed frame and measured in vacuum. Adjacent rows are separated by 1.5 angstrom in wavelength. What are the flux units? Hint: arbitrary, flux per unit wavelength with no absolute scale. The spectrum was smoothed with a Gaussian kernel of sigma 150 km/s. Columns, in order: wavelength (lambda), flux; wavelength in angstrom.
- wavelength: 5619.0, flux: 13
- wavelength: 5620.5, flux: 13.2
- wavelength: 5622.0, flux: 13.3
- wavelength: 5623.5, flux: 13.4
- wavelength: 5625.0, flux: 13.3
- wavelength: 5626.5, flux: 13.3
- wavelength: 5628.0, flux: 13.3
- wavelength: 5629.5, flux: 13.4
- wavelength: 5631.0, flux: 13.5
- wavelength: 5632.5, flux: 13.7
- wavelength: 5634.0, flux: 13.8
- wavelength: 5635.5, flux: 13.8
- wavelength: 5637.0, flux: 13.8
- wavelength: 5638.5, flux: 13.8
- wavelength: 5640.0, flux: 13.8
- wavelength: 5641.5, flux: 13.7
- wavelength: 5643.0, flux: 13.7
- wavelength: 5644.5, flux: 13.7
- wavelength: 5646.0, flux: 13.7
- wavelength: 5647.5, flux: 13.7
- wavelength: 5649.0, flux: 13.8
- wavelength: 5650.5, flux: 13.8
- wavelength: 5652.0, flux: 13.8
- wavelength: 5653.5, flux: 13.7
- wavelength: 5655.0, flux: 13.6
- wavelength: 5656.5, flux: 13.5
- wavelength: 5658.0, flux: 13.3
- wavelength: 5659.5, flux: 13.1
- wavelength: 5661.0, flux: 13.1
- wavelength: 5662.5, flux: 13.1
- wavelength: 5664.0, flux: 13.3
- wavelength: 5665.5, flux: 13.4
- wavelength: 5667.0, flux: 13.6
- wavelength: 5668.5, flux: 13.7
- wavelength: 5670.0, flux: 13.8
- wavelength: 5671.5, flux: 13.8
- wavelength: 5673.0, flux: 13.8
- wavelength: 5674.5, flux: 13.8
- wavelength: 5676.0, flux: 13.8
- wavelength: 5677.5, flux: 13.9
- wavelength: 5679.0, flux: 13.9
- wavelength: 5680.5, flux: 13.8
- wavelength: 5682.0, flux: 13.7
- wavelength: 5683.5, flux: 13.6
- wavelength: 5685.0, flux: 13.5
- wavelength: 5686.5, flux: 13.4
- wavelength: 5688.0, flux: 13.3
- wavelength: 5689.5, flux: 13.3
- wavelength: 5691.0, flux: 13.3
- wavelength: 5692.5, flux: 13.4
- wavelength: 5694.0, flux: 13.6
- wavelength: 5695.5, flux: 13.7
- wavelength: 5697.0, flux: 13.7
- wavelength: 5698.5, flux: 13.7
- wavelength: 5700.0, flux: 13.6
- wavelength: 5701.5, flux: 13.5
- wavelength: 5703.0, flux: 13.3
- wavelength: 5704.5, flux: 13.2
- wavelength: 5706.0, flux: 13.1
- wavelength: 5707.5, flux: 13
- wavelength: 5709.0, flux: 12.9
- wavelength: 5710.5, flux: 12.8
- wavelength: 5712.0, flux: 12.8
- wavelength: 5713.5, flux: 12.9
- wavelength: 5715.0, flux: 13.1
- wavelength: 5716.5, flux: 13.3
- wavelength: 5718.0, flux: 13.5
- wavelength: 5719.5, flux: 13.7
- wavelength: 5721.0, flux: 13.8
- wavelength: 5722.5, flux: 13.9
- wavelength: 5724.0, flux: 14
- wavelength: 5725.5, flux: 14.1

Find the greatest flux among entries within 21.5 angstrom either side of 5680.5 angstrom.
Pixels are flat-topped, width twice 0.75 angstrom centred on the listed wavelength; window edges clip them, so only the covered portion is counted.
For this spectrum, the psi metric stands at 13.9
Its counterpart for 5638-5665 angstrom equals 13.8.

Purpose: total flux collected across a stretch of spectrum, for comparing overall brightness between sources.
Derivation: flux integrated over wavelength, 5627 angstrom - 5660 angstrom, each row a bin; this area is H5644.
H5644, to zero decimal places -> 450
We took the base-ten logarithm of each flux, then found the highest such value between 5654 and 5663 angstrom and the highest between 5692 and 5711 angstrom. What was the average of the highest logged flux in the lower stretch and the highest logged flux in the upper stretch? 1.135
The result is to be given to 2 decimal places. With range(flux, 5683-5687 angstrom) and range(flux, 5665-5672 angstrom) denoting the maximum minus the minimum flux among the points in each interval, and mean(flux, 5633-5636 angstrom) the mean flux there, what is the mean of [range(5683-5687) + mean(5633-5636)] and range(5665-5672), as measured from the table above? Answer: 7.20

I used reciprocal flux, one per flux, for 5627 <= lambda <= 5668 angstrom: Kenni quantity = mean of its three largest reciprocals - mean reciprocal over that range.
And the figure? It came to 0.0026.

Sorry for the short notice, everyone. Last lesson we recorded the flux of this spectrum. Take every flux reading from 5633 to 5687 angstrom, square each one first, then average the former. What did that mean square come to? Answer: 186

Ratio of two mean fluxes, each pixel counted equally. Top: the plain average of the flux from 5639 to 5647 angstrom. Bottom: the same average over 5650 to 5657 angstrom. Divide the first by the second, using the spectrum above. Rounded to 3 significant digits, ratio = 1.00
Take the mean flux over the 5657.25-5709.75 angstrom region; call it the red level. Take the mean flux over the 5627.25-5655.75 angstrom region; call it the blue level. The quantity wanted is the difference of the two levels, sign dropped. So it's 0.20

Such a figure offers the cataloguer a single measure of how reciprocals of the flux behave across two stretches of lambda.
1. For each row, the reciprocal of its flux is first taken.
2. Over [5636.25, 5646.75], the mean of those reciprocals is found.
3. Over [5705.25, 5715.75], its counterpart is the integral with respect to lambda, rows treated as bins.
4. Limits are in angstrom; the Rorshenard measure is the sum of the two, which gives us 0.884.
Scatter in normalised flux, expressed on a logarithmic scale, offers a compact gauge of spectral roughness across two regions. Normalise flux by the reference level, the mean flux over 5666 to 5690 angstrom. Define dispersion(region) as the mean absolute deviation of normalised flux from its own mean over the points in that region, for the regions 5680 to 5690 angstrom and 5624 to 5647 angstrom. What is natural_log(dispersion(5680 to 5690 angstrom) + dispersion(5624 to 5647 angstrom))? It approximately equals -3.72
